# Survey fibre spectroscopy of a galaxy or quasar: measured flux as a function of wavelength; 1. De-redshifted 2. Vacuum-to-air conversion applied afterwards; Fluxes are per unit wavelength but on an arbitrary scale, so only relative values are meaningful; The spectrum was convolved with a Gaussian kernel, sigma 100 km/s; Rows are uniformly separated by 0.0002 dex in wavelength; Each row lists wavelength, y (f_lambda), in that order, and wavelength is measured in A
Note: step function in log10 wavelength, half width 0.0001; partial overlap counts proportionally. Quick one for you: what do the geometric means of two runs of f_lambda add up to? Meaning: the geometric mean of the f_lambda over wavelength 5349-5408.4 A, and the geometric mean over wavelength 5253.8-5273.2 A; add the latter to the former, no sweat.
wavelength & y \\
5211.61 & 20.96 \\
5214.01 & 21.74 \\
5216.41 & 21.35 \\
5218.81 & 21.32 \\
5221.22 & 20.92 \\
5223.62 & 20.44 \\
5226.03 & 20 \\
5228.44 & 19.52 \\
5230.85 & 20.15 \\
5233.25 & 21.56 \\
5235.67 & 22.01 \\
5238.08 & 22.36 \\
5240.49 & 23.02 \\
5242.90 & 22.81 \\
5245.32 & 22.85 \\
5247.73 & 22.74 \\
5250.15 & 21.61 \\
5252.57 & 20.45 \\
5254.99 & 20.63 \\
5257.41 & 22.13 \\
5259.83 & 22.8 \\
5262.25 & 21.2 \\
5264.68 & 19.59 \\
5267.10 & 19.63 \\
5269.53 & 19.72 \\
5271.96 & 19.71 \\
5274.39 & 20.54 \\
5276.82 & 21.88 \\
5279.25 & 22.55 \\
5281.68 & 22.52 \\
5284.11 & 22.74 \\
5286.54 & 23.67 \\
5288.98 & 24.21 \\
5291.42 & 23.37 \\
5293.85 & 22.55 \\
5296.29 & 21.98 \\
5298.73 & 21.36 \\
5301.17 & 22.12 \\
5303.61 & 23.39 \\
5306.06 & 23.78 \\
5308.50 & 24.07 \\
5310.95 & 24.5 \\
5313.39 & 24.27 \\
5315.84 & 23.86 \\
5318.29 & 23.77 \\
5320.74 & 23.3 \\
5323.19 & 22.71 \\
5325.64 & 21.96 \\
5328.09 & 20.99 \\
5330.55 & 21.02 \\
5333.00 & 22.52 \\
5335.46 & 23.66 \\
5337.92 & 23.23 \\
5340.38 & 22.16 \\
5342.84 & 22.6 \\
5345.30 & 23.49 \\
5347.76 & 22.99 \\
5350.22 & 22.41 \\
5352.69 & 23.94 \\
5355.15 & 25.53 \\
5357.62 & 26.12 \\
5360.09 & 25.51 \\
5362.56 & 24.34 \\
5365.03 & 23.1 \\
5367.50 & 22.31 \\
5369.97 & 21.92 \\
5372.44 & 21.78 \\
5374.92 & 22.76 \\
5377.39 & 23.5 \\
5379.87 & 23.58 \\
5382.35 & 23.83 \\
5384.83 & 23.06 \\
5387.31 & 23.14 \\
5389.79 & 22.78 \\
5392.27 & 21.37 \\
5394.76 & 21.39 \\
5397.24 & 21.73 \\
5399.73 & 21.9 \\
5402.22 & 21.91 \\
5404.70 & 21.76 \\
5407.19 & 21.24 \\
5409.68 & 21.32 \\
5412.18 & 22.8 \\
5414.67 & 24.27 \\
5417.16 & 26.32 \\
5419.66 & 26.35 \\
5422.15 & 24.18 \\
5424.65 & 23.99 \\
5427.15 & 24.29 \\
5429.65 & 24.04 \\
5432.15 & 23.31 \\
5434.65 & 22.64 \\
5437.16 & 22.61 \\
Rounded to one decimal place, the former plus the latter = 43.6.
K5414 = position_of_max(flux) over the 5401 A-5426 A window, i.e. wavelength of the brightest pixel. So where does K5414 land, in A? 5419.66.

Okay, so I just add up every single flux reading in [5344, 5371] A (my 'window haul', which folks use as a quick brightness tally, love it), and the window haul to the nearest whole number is 262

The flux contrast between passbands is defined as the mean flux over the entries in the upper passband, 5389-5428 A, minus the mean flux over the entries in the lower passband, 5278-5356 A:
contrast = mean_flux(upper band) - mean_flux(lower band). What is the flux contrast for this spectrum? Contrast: -0.1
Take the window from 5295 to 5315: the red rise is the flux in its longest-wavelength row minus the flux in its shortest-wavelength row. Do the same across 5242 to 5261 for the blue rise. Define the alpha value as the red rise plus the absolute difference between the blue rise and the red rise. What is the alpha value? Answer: 4.6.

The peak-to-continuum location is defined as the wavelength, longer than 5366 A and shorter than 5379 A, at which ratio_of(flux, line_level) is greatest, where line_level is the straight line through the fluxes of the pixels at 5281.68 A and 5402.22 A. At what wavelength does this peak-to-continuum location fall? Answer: 5377.39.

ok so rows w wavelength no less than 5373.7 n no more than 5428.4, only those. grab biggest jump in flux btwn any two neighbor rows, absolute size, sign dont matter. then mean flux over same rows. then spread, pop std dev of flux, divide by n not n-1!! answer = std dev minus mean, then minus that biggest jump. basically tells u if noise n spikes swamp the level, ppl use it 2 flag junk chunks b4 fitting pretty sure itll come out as -23.8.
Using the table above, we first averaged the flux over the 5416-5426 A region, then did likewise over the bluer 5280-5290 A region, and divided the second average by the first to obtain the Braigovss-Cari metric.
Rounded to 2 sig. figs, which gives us 0.92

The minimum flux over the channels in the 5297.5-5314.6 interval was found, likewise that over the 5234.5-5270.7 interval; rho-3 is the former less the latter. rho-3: 1.8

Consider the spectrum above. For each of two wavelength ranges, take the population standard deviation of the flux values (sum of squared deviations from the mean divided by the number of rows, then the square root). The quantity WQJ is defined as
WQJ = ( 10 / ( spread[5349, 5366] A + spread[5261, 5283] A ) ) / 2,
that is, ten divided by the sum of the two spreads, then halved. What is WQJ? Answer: 2.0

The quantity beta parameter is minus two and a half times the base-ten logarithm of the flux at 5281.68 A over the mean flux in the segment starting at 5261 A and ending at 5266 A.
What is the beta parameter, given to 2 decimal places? -0.11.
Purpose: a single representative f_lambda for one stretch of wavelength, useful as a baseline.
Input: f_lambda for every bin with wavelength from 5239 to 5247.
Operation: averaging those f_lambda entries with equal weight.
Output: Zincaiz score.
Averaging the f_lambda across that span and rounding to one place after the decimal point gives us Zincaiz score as 22.9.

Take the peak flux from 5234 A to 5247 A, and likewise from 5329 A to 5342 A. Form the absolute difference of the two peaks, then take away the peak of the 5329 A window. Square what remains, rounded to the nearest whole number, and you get 530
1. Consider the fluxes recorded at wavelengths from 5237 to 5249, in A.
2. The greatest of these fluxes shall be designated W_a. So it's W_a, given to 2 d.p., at 23.02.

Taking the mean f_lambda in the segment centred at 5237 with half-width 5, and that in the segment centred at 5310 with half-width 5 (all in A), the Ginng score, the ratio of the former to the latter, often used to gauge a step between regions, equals 0.92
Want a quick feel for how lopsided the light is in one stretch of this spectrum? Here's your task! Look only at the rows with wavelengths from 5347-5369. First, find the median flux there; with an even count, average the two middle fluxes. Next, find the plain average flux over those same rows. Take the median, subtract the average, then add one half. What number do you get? 0.4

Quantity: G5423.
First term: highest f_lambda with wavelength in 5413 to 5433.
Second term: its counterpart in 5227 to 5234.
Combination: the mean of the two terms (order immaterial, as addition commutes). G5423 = 24.0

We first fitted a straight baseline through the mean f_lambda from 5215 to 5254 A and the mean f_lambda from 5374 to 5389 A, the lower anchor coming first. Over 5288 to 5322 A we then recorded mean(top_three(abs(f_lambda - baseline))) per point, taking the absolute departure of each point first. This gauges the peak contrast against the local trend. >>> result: 2.0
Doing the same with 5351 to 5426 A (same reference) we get 2.7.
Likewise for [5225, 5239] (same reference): 1.5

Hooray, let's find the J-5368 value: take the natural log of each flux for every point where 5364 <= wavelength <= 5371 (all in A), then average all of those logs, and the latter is 3.11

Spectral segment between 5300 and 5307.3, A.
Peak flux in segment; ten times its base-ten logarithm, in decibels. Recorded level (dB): 13.8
